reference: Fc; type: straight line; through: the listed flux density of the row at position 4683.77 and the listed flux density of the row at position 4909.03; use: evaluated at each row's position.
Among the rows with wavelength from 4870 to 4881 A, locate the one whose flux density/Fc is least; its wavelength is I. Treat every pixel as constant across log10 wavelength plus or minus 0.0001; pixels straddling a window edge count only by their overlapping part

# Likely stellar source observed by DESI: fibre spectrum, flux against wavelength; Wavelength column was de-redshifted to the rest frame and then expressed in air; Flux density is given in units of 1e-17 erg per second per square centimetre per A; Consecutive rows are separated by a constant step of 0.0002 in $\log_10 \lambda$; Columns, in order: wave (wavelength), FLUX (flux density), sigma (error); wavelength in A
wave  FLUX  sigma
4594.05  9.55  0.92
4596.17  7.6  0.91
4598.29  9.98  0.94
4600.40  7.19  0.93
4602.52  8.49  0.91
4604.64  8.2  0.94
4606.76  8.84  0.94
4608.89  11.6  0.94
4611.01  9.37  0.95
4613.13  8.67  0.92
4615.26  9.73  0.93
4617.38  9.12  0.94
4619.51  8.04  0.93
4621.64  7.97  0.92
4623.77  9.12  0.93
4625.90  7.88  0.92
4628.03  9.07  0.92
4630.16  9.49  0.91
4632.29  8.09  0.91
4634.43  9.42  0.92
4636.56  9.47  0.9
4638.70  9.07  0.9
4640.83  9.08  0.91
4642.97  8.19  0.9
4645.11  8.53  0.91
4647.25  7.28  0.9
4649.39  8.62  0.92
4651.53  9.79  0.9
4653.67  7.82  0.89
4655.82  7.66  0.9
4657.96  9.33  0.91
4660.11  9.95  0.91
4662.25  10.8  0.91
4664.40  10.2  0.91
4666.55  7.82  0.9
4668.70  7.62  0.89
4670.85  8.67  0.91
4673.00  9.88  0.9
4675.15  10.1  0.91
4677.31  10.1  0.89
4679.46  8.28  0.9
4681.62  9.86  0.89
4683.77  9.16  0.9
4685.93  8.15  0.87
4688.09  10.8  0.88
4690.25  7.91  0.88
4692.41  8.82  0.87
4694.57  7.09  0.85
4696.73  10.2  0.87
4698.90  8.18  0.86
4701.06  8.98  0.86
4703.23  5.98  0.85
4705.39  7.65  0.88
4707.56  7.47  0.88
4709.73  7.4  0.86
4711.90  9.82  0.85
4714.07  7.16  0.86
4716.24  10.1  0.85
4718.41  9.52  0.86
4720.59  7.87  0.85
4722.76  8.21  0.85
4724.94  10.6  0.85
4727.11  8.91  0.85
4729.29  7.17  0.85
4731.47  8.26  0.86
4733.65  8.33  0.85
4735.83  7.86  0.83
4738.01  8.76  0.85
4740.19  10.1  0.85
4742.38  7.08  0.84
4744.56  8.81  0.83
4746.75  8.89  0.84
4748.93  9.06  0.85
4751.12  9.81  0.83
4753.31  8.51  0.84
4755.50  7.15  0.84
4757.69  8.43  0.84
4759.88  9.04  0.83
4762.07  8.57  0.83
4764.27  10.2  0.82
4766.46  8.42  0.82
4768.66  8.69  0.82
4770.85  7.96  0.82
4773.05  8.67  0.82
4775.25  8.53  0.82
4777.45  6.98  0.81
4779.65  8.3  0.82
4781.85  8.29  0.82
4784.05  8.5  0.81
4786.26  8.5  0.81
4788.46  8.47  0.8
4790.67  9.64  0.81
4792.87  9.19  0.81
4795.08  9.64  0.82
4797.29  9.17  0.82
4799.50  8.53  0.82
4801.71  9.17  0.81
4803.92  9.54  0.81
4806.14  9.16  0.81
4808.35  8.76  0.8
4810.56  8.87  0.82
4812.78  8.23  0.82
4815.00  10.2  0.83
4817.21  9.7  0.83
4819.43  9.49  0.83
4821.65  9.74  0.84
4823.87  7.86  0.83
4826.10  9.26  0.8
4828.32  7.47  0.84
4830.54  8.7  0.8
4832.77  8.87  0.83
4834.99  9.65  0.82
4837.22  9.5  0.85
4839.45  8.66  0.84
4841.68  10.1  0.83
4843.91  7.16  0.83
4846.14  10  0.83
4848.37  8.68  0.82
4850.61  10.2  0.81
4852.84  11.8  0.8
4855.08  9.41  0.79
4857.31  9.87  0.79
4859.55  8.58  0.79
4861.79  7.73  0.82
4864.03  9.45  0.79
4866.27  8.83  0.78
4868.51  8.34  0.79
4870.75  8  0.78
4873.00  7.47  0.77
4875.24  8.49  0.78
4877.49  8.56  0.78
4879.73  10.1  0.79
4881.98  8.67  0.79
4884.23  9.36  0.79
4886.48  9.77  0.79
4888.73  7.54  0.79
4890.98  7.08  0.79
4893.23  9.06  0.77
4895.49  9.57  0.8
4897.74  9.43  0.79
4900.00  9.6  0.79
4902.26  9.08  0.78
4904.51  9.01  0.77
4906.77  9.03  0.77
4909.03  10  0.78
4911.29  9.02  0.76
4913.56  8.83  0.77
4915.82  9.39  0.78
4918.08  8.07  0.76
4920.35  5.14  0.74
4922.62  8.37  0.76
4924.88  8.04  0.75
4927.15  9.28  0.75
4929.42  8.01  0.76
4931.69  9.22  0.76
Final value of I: 4873.00 A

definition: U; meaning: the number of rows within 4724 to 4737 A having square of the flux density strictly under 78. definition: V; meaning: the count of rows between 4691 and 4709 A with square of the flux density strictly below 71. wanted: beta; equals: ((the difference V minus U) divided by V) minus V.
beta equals -4.8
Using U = 4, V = 5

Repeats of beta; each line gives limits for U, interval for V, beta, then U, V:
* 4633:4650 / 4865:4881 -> -3.3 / 4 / 3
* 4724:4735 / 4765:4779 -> -3.0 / 3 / 3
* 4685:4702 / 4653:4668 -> -3.7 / 5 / 3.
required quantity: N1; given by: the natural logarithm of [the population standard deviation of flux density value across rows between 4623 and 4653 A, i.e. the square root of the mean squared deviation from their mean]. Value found -0.4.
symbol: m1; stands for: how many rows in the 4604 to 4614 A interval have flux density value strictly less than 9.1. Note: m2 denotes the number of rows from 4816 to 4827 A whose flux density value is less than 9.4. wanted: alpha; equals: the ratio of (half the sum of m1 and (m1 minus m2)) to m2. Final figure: 1.00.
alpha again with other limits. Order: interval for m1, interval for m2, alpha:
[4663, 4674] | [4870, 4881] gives 0.25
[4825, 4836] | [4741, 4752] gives 0.25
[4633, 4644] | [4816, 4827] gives 1.00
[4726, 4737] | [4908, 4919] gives 0.75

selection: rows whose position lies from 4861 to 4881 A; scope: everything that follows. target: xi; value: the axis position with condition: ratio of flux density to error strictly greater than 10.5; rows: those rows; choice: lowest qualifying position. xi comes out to 4864.03 A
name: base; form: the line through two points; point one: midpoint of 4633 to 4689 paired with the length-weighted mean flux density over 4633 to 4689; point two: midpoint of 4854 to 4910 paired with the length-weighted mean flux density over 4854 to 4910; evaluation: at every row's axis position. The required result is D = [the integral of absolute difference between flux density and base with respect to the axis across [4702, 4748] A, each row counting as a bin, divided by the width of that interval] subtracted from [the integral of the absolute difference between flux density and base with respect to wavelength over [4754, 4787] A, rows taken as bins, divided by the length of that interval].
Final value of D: -0.4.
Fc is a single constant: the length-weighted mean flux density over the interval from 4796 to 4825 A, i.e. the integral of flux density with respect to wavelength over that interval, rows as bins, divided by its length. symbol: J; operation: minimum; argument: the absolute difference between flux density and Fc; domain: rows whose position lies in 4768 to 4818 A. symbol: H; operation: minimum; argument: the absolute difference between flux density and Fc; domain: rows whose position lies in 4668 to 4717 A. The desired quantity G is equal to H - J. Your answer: 0.00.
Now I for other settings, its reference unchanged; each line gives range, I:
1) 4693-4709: 4703.23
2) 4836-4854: 4843.91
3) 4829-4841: 4839.45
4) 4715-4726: 4720.59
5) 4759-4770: 4766.46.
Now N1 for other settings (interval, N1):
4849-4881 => 0.1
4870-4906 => -0.1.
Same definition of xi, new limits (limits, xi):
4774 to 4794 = 4788.46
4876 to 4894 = 4877.49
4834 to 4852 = 4834.99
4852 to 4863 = 4852.84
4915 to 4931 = 4915.82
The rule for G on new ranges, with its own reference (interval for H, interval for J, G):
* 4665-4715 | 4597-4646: 0.04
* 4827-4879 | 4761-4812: 0.19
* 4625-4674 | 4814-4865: -0.12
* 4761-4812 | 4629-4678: 0.02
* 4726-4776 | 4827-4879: -0.19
